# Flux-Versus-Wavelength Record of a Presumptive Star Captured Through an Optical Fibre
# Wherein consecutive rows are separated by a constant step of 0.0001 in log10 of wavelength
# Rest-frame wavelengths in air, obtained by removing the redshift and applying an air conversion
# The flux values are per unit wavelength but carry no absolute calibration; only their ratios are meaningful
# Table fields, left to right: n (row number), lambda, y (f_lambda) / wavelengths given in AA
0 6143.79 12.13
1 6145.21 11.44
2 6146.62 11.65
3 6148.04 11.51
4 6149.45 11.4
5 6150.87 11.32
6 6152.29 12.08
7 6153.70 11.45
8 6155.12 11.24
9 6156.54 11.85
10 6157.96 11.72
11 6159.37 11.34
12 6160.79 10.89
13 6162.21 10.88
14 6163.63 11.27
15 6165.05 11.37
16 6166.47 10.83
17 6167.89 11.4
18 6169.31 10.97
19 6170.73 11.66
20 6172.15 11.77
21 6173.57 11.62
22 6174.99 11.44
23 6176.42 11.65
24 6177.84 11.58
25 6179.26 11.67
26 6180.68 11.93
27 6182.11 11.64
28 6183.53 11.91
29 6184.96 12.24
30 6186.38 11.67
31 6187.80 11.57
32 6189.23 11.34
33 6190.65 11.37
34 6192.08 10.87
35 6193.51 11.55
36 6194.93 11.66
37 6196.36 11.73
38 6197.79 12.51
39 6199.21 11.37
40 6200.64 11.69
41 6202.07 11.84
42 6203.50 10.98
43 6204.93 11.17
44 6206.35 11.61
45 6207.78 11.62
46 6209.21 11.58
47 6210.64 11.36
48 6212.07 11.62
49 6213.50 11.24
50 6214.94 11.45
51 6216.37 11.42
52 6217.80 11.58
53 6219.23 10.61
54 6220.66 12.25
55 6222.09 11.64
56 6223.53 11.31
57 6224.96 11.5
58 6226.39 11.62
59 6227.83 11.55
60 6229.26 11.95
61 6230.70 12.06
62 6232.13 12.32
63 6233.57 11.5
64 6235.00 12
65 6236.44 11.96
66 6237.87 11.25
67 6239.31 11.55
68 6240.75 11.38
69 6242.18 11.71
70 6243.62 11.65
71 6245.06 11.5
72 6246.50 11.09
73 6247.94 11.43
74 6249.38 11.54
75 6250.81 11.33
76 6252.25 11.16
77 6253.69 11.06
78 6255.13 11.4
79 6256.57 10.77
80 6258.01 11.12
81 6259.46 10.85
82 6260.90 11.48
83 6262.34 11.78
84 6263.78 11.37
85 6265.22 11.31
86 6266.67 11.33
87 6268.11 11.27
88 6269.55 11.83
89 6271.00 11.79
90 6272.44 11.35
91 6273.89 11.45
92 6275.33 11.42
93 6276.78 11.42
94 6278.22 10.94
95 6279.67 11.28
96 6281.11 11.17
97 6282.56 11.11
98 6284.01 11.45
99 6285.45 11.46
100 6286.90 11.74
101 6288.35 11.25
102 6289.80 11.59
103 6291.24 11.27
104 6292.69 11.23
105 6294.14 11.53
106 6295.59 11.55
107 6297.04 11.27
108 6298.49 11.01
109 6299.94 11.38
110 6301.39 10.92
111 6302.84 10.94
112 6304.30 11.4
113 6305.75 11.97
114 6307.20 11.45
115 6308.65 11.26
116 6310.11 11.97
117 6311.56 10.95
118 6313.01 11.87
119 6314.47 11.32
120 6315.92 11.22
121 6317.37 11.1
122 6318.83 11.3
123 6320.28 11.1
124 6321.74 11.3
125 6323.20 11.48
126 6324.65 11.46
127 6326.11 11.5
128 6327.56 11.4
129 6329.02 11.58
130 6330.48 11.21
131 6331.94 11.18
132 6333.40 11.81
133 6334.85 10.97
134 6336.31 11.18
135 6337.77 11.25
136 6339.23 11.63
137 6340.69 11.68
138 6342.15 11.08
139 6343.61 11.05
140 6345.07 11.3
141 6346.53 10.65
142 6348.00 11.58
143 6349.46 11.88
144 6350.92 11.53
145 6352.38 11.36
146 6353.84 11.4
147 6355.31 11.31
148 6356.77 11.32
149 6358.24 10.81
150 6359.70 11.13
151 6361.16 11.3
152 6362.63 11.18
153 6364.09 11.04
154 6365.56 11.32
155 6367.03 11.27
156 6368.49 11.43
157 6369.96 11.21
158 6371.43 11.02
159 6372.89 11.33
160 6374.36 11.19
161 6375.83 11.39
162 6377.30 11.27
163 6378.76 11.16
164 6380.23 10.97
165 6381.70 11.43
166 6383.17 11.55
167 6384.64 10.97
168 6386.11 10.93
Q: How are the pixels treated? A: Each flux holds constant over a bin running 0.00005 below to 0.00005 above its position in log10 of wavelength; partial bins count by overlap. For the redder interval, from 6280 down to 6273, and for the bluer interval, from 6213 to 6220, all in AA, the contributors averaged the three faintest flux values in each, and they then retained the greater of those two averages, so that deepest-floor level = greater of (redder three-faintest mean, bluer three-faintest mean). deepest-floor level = 11.21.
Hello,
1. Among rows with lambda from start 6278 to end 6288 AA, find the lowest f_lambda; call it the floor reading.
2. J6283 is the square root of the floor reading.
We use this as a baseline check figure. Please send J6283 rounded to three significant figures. 3.31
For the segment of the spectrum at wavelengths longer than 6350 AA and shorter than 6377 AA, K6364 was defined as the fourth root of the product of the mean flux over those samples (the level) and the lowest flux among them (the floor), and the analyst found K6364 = 3.32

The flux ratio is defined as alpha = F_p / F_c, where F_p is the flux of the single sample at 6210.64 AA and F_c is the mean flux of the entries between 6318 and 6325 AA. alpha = 1.00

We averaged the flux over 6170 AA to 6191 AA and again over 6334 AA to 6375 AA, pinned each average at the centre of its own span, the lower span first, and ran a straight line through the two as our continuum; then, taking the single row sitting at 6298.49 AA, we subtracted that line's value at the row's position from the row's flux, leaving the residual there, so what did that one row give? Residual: -0.39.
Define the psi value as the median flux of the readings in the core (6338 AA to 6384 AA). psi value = 11.3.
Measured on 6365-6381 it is 11.3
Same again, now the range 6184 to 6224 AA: 11.6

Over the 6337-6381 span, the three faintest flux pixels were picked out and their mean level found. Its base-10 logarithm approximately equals 1.03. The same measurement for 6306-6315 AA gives 1.05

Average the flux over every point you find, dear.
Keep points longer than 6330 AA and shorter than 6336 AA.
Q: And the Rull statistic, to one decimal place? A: 11.3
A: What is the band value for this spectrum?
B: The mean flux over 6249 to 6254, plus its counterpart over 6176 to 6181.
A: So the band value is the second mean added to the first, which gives 23.0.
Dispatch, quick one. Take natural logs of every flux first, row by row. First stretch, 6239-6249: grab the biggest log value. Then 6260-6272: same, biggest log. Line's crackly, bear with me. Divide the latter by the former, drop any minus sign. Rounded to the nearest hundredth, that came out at 1.00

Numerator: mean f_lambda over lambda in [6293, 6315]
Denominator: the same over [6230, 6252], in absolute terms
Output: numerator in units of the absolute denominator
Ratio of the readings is 0.980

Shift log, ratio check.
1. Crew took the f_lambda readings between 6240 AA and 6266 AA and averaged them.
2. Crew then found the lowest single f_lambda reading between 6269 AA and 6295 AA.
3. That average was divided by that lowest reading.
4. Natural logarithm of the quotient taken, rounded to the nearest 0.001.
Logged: 0.035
